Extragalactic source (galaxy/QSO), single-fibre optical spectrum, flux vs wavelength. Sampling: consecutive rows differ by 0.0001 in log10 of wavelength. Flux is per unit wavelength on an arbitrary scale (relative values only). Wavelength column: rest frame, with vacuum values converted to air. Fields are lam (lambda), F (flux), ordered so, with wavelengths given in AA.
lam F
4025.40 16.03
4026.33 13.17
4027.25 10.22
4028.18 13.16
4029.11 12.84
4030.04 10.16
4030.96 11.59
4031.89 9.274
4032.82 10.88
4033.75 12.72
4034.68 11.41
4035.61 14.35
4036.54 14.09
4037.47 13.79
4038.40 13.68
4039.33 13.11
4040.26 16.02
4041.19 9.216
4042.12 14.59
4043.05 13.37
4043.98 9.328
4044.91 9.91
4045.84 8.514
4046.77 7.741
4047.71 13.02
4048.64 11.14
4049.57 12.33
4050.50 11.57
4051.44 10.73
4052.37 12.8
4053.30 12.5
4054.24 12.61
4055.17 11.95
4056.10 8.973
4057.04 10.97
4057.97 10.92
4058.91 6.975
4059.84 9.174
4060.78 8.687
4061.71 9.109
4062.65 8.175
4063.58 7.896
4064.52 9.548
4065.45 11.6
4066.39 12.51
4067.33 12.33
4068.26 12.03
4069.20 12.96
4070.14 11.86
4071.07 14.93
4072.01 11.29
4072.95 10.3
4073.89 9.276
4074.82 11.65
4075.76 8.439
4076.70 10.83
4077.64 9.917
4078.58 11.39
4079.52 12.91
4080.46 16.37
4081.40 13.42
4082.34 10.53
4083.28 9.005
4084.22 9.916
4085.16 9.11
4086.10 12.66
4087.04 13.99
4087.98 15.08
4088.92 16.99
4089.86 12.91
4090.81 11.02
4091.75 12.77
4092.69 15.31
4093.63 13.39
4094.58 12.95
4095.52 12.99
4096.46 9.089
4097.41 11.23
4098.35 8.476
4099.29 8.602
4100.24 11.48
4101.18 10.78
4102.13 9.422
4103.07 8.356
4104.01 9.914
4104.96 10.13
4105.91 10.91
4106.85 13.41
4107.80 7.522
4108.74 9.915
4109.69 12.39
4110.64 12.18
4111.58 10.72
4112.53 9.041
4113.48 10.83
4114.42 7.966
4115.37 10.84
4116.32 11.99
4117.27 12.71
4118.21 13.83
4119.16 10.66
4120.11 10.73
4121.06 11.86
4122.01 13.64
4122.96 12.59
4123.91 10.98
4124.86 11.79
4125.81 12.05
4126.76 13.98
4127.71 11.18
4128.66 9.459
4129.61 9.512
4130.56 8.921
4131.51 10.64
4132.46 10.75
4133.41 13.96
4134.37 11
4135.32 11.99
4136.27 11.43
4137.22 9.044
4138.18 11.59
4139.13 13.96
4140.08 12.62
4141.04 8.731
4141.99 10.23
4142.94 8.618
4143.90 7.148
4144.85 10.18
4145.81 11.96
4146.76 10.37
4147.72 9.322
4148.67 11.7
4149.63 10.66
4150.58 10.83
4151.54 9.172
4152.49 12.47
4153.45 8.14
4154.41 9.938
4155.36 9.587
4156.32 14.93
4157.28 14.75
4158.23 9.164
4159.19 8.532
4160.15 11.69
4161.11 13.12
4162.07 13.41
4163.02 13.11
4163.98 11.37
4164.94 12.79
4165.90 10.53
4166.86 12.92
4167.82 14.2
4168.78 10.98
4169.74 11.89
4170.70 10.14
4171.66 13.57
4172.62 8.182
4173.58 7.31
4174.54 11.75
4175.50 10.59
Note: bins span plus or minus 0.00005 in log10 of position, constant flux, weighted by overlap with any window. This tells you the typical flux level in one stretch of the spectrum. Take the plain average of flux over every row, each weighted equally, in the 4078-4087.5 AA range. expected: 11.9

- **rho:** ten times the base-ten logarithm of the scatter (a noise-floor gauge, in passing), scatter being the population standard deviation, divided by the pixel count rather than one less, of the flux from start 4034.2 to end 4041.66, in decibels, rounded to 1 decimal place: 2.9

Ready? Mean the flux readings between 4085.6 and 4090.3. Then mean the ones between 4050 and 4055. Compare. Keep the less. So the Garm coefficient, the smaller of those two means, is 12.0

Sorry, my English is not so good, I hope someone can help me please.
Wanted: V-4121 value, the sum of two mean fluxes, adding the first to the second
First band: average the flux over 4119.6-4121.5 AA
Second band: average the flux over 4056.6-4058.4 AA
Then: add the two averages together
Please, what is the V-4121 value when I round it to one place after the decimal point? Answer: 22.2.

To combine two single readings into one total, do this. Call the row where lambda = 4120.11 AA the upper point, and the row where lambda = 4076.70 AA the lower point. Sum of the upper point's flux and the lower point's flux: 22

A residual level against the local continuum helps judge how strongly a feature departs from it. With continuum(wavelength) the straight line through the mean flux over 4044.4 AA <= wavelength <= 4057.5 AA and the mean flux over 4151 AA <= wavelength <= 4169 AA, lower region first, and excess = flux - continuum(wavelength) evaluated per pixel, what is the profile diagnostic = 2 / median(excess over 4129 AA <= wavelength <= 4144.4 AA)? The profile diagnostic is -3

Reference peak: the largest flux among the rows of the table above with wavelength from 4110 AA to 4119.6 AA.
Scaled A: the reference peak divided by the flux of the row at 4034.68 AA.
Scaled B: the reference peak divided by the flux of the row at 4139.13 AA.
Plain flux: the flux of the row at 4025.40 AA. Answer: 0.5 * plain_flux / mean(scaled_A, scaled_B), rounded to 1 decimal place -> 7.3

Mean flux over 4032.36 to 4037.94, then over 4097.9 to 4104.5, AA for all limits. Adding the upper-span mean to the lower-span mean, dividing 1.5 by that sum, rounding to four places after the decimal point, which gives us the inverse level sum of 0.0668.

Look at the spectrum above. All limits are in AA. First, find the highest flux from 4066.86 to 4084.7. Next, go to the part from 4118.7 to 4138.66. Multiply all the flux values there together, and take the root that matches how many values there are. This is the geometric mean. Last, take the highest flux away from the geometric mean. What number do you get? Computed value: -5.1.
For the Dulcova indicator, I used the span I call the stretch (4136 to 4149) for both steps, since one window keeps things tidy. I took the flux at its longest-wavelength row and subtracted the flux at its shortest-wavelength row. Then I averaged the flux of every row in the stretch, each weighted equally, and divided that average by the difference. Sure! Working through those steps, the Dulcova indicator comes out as 39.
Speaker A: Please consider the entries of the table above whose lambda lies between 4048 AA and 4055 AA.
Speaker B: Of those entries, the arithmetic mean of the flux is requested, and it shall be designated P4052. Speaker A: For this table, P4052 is 12.0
